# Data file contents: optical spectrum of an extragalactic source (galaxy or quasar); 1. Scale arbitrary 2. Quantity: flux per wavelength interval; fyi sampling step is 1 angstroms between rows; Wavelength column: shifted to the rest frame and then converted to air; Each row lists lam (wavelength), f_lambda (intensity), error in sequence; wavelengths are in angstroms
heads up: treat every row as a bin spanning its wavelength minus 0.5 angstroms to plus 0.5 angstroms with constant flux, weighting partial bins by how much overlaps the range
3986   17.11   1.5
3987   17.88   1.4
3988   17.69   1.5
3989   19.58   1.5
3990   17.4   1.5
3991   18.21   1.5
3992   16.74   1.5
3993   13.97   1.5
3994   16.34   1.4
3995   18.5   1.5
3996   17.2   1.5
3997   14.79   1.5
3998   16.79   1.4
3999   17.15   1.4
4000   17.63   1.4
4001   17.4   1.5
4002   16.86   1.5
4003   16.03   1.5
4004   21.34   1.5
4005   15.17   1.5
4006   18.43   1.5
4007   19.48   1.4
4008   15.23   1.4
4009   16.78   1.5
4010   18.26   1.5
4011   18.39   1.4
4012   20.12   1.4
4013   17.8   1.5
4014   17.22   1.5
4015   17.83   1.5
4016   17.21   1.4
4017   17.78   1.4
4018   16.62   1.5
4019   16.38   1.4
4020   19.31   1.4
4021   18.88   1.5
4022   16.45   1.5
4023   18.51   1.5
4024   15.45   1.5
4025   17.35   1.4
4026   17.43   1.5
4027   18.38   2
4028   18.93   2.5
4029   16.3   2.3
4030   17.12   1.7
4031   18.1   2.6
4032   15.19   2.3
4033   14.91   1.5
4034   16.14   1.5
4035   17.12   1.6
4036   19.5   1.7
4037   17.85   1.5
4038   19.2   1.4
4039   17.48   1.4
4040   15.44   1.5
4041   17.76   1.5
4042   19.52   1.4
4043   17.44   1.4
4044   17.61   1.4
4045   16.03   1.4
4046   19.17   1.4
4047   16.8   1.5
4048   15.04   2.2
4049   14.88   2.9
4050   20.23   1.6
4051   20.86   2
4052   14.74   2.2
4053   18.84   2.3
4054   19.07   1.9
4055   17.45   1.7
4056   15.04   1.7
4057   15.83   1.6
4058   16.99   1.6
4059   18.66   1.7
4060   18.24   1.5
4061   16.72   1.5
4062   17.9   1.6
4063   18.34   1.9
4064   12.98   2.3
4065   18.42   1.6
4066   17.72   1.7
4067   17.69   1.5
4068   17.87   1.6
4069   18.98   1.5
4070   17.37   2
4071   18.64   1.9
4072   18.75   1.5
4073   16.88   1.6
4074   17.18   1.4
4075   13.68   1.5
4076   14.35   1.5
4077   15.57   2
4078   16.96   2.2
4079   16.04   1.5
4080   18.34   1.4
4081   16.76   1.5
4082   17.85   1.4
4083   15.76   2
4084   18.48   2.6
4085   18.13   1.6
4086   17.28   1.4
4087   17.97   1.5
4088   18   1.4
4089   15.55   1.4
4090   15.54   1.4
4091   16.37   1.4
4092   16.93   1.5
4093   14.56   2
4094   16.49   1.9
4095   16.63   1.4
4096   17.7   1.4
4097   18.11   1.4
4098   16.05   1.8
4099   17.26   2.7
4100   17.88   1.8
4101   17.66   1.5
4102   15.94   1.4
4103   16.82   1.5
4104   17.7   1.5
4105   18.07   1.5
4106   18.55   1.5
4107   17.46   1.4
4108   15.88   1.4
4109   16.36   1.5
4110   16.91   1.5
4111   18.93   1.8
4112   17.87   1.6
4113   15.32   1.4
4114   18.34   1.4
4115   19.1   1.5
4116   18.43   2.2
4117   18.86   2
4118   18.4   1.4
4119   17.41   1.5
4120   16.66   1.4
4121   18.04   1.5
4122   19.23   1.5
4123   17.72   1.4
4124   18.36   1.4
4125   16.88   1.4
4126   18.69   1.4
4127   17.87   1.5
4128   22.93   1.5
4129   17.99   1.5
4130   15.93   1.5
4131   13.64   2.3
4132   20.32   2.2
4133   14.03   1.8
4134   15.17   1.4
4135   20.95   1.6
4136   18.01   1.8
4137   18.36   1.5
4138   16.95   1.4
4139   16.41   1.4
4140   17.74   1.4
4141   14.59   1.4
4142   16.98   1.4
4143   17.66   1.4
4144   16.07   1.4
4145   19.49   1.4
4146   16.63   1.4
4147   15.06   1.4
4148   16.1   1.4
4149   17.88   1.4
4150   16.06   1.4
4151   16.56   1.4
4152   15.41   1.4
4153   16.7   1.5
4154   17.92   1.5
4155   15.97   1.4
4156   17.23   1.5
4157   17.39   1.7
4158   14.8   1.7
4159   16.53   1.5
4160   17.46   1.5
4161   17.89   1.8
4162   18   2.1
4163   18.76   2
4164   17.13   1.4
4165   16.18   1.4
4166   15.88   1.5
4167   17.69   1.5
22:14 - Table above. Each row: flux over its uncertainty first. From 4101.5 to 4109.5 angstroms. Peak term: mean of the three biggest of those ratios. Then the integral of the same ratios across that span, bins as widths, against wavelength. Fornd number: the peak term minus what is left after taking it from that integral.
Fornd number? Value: -69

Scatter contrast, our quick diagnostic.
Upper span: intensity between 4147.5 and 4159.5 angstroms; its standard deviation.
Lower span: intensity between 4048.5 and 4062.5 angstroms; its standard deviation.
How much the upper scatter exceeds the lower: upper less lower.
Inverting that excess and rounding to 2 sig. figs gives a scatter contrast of -1.0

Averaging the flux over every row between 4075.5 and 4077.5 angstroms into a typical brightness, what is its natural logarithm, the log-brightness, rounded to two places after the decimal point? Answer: 2.71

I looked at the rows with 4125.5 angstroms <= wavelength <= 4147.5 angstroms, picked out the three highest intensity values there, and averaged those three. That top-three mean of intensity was 21.4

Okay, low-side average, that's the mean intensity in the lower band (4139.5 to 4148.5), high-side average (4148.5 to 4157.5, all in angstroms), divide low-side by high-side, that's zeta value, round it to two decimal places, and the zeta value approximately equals 0.99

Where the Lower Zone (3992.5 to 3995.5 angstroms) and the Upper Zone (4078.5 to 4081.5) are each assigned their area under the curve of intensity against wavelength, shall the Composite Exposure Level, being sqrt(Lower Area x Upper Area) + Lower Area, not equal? 99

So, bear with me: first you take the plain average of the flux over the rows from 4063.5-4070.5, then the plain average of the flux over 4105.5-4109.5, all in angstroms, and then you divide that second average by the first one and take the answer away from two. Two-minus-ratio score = 1.01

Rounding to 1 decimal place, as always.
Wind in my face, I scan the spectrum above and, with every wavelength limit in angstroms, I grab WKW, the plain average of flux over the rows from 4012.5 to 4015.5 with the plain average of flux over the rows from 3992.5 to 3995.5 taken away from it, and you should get 1.3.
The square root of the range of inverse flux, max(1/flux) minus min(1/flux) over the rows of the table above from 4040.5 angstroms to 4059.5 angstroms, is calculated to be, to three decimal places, 0.141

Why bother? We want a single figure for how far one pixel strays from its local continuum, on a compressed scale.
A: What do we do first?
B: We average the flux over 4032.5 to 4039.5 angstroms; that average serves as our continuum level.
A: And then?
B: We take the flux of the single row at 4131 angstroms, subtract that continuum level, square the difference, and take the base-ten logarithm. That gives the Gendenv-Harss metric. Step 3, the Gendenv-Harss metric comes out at 1.16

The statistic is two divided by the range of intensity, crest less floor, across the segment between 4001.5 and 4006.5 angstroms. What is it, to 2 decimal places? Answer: 0.32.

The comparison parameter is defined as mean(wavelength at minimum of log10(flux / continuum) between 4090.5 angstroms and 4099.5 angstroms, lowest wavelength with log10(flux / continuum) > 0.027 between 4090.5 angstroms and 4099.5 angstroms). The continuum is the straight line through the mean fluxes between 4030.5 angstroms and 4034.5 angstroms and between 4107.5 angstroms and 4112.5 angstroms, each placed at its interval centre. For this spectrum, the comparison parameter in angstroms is 4095.0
